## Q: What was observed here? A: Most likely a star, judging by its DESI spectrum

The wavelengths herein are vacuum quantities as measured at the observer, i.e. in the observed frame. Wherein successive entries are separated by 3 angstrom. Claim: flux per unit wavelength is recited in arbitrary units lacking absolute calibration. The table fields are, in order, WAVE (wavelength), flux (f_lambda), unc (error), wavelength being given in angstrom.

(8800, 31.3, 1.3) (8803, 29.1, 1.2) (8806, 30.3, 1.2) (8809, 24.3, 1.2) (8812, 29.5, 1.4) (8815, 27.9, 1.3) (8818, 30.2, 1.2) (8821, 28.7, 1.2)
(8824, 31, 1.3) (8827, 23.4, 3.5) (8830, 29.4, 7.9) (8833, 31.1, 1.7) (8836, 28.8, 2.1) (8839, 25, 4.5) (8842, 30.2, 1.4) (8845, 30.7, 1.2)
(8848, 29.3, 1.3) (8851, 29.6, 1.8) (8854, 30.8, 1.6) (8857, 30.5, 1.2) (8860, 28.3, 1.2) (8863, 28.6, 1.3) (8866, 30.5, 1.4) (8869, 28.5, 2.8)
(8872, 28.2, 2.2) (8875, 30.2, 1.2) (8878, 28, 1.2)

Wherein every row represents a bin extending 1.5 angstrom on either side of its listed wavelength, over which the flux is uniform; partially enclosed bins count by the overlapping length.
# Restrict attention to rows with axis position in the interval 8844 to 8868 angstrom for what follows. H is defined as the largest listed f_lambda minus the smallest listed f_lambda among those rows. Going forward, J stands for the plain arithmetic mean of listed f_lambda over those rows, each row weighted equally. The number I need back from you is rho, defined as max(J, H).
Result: 29.8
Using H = 2.5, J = 29.8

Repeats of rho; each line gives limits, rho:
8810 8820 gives 29.2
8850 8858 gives 30.3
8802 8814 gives 28.3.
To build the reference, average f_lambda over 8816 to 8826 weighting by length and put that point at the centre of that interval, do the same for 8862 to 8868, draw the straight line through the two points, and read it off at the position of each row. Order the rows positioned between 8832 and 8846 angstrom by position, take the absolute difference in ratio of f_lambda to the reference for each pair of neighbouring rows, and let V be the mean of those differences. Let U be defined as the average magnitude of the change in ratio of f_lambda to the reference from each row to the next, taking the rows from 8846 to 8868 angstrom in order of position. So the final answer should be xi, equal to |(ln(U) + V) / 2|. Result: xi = 1.6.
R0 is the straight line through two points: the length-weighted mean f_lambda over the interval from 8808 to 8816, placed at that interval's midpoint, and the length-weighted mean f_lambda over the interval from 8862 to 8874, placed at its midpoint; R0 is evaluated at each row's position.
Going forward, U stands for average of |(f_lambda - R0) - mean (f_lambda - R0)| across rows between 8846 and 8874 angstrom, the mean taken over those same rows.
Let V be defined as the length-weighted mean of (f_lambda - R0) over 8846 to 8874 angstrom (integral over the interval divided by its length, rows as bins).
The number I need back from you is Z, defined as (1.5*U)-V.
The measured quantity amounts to 0.9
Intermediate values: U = 1.0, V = 0.62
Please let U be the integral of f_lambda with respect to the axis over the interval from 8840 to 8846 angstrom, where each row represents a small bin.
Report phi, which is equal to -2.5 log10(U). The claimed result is -5.64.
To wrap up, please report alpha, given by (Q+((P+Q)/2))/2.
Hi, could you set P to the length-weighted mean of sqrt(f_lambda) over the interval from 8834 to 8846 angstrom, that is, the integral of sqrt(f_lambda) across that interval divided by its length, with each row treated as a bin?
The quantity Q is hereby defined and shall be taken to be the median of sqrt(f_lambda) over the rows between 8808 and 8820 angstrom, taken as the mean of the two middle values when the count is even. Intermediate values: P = 5.352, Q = 5.36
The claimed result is 5.36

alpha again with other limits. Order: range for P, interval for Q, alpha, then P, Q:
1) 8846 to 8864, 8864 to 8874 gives 5.36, 5.438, 5.34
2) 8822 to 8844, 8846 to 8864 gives 5.40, 5.329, 5.43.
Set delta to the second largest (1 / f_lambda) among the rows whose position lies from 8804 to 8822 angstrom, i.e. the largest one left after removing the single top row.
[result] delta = 0.0358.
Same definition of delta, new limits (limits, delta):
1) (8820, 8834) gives 0.0348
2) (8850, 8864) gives 0.0350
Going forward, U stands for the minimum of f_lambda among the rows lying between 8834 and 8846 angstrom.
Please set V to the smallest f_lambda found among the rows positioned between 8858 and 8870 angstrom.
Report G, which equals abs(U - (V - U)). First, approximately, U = 25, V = 28.3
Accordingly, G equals 22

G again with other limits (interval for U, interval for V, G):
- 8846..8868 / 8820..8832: 33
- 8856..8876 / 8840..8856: 27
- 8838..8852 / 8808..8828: 27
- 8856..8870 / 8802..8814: 32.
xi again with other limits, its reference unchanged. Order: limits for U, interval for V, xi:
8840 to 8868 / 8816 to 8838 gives 1.6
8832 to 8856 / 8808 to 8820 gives 1.3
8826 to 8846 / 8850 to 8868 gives 1.1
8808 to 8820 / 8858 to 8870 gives 1.1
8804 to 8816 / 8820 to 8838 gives 0.9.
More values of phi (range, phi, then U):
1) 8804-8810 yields -5.55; 166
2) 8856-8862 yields -5.61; 175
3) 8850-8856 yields -5.65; 182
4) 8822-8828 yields -5.55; 166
